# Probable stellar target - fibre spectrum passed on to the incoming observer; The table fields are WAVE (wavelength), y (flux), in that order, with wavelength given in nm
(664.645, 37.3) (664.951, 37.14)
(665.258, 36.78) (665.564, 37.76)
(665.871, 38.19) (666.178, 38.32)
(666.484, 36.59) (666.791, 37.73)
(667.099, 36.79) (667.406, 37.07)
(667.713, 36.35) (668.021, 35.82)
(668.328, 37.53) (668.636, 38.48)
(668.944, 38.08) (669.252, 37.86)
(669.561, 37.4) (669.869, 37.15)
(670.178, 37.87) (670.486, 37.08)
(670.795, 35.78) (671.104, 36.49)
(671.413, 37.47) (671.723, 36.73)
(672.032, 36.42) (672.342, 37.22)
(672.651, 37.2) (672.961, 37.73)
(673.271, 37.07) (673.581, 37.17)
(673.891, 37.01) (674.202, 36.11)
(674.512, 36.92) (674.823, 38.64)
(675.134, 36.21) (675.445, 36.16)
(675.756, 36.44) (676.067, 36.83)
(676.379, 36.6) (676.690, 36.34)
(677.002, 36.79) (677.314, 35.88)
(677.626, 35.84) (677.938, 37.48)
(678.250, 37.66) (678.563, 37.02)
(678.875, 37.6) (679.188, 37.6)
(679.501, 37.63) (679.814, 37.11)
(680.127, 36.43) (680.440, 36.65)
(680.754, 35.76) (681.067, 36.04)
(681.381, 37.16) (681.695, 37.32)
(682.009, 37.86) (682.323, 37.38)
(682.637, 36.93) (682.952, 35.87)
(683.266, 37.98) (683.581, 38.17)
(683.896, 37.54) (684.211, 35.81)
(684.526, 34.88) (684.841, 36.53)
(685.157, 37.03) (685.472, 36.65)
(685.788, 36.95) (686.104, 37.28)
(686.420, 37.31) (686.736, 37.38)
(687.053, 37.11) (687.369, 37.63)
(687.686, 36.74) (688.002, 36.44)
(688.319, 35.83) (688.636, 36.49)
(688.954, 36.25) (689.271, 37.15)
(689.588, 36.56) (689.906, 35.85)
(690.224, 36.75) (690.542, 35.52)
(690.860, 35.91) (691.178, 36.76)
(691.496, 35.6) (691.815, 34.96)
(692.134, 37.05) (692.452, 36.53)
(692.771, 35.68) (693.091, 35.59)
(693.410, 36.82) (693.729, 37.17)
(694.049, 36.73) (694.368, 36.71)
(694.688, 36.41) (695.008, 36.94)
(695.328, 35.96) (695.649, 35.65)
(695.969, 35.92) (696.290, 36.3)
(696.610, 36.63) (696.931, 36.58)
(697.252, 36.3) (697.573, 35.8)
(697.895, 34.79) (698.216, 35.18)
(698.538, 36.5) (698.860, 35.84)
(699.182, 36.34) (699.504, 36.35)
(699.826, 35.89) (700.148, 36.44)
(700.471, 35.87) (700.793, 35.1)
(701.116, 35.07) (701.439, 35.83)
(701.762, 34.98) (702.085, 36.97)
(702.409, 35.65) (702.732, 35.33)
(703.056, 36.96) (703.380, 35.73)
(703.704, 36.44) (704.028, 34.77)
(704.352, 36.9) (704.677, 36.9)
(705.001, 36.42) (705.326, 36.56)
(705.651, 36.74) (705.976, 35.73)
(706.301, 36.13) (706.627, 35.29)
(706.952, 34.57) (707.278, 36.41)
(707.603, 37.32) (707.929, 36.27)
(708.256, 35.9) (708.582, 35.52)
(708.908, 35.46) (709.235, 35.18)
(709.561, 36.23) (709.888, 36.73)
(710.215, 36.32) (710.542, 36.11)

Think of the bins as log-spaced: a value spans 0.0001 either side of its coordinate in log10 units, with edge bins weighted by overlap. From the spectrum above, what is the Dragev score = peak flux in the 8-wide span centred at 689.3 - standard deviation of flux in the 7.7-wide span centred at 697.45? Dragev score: 37.0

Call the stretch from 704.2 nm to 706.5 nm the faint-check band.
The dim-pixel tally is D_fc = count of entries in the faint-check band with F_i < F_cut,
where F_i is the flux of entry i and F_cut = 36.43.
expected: 3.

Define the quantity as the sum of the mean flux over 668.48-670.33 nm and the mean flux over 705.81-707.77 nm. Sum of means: 73.7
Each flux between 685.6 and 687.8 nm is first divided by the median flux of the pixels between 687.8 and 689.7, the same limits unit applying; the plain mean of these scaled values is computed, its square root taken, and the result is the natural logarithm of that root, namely 0.010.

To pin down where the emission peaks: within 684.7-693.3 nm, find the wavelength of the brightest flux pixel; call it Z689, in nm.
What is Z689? 687.369 nm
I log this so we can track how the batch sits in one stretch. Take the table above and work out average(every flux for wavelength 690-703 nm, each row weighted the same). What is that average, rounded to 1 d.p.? 36.1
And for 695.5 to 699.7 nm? 36.0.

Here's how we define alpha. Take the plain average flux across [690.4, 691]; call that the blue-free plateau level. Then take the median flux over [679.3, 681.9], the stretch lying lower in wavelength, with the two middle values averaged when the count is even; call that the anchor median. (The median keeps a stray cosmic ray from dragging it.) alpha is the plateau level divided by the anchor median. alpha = 0.97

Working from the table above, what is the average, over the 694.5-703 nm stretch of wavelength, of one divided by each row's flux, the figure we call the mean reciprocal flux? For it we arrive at 0.0278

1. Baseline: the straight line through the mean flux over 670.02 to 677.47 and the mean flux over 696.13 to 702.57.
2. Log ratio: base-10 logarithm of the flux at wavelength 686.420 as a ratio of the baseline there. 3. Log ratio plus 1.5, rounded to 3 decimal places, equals 1.511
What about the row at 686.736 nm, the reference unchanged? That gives 1.512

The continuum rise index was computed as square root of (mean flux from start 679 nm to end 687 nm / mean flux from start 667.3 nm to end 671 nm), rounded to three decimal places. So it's 0.996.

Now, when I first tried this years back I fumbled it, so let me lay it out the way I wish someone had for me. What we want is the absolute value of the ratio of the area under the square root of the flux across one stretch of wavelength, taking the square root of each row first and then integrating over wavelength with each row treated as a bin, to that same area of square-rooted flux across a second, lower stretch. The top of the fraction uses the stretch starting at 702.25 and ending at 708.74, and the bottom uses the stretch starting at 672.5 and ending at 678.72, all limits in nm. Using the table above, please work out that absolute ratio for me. 1.03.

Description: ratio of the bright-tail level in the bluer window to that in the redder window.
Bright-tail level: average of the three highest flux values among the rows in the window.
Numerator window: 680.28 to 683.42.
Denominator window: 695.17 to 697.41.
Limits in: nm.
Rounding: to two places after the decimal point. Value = 1.03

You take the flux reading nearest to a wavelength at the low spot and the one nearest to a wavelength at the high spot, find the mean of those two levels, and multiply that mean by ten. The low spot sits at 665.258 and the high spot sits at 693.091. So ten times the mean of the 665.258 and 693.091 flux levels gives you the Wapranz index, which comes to 362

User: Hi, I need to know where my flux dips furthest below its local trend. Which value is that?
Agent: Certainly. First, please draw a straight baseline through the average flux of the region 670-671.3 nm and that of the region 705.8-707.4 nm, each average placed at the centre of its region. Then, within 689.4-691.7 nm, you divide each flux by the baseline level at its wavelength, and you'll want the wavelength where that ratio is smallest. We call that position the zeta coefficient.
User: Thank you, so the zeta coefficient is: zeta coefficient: 690.542 nm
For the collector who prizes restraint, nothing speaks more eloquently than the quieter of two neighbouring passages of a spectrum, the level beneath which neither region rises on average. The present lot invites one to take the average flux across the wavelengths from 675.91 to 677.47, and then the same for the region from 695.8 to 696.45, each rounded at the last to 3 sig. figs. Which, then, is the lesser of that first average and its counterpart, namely 36.1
